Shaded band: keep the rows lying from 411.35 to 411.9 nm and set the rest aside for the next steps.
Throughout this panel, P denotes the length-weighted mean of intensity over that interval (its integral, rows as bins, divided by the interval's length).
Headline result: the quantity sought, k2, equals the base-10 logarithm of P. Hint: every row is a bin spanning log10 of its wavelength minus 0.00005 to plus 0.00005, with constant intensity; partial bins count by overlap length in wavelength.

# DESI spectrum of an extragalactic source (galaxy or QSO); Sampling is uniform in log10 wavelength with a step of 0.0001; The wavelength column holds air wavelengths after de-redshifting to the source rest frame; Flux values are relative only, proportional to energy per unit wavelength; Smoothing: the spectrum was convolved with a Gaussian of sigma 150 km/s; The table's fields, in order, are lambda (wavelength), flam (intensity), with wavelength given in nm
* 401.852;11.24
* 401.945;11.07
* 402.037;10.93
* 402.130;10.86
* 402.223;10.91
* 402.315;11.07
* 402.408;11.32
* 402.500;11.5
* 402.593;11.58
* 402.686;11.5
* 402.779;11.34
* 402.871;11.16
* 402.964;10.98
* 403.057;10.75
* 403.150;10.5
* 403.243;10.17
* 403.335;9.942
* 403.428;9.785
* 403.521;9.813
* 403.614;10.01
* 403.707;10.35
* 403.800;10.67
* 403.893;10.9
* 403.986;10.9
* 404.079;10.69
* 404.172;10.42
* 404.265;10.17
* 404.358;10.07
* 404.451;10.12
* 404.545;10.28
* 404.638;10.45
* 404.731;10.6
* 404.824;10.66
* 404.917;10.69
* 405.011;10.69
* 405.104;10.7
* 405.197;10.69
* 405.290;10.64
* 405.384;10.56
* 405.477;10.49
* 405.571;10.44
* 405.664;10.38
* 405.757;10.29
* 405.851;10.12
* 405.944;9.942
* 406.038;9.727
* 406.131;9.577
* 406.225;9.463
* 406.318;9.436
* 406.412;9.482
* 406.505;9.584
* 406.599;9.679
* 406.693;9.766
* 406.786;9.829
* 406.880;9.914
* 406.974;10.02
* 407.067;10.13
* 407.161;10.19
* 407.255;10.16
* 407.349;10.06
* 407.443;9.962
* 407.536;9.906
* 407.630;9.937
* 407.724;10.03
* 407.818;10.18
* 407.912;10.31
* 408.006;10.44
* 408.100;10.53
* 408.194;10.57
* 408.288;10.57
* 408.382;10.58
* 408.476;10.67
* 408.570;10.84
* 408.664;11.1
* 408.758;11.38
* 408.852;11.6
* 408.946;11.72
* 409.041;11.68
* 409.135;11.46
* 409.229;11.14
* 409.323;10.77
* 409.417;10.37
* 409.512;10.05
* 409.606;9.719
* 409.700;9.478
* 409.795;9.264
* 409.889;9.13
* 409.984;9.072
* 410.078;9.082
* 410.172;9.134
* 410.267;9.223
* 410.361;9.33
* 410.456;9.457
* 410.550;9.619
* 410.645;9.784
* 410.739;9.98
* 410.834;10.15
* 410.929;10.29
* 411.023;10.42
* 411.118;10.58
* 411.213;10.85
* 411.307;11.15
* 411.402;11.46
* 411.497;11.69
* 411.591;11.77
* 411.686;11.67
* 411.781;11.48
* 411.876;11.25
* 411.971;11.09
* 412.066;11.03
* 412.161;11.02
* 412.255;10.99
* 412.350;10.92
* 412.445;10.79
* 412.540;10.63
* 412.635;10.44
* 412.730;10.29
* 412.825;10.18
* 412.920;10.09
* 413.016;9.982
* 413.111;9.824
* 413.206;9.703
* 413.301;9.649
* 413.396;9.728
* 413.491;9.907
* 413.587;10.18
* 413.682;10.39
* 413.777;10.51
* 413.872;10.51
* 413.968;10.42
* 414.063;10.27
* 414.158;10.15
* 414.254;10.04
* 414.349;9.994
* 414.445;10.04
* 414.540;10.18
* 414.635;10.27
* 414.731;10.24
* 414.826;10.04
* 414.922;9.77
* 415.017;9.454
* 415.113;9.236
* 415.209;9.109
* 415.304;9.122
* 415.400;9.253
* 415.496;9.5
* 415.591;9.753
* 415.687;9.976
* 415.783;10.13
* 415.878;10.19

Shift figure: 1.06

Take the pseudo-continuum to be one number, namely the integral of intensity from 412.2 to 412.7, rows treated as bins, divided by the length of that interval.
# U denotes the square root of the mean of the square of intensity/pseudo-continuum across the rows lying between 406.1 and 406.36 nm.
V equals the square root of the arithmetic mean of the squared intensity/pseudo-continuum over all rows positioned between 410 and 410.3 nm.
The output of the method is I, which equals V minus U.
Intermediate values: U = 0.88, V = 0.85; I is -0.03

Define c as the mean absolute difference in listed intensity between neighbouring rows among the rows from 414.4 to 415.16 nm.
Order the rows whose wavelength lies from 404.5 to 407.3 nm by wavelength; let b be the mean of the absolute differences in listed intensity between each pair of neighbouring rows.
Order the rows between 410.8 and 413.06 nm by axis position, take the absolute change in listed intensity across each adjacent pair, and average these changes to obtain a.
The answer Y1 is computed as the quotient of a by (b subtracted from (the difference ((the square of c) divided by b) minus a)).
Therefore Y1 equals 1.0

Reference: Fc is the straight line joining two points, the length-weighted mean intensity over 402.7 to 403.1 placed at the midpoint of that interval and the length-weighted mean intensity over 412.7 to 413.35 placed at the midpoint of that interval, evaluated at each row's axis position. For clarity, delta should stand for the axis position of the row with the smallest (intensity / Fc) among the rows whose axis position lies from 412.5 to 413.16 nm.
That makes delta 413.111 nm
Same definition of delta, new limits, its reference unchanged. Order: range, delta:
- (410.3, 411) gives 410.361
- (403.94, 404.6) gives 404.358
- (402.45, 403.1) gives 403.057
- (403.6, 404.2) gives 403.614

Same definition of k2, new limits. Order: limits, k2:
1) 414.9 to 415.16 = 0.98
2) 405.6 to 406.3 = 1.00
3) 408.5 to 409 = 1.05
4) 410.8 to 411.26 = 1.02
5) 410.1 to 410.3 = 0.96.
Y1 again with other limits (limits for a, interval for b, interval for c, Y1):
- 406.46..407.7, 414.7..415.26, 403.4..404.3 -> -0.7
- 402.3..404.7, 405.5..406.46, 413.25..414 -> -1.3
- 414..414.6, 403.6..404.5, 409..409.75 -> 0.4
